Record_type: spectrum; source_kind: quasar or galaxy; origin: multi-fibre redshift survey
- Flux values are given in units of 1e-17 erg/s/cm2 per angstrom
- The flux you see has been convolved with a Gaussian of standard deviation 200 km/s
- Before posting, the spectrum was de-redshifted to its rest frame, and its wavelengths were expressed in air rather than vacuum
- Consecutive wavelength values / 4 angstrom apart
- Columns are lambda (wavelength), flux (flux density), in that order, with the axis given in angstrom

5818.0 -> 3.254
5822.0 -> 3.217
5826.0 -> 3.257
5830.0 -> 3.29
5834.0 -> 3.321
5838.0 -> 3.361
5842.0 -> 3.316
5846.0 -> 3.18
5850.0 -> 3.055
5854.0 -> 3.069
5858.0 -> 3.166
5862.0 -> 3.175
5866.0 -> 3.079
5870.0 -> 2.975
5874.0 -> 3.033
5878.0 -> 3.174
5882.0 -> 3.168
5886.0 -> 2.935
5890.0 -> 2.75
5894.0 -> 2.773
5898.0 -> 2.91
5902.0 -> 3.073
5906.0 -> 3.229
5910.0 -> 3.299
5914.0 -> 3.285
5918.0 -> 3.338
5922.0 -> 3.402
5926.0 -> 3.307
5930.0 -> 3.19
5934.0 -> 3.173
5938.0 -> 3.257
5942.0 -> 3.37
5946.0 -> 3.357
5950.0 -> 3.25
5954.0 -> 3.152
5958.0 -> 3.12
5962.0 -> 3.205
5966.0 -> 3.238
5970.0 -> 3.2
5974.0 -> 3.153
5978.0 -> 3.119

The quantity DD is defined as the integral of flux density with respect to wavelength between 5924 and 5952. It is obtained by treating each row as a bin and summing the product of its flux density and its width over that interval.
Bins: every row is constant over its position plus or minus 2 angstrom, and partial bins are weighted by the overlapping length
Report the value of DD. 92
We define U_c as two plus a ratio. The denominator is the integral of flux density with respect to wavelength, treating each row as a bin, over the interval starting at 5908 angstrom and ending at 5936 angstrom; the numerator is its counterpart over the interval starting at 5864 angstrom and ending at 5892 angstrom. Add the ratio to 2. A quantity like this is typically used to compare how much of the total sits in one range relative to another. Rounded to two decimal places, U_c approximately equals 2.92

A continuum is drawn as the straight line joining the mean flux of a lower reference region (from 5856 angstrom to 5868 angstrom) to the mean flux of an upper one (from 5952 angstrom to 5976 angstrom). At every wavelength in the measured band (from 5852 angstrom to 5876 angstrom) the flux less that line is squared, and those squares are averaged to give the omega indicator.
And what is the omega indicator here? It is 0.009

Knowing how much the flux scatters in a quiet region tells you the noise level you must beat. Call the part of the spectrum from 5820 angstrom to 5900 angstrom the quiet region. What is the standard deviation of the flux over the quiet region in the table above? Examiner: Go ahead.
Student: 0.17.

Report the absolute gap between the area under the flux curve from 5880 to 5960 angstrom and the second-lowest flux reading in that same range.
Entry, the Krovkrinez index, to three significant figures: 251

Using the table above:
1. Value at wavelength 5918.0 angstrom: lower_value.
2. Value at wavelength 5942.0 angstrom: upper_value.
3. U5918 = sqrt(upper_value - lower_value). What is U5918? 0.18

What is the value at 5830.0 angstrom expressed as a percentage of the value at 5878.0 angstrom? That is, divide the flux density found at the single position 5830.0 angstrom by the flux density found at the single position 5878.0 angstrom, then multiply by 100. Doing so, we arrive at 104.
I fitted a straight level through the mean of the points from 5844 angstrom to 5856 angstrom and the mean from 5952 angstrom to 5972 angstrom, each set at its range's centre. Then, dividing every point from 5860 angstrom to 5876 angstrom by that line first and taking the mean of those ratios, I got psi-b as 0.98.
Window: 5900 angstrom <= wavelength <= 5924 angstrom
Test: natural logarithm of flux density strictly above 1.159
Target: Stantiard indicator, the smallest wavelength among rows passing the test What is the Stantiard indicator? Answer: 5906.0 angstrom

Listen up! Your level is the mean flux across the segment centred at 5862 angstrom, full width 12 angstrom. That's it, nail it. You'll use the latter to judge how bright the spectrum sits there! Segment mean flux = 3.14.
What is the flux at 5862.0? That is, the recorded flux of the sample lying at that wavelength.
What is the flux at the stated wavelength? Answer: 3.175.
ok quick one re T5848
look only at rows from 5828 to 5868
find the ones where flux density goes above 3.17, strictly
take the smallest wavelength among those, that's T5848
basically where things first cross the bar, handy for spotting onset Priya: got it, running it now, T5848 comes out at 5830.0 angstrom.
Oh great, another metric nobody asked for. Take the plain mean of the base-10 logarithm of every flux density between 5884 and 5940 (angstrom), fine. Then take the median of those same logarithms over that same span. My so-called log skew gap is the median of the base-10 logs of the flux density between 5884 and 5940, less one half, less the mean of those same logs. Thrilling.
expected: -0.489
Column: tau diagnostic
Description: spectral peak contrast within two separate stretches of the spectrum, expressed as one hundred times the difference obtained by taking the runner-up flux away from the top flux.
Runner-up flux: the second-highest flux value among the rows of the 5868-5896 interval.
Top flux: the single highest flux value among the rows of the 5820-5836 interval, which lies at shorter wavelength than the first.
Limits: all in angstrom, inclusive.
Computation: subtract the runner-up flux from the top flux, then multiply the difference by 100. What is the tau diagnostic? 15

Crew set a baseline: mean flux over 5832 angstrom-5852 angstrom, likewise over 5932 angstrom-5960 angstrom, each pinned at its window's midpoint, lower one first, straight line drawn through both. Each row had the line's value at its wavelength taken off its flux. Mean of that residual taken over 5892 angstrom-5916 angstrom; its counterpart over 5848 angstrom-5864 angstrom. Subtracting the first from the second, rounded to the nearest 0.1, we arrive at 0.0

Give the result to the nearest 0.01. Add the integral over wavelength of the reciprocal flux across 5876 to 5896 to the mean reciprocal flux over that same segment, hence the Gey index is 7.12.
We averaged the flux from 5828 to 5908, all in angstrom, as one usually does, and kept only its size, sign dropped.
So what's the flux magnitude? 3.10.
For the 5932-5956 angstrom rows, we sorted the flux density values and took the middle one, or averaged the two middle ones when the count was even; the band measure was 3.25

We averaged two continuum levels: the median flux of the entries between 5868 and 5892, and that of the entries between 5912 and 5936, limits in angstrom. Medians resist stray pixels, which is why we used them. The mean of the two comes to 3.15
